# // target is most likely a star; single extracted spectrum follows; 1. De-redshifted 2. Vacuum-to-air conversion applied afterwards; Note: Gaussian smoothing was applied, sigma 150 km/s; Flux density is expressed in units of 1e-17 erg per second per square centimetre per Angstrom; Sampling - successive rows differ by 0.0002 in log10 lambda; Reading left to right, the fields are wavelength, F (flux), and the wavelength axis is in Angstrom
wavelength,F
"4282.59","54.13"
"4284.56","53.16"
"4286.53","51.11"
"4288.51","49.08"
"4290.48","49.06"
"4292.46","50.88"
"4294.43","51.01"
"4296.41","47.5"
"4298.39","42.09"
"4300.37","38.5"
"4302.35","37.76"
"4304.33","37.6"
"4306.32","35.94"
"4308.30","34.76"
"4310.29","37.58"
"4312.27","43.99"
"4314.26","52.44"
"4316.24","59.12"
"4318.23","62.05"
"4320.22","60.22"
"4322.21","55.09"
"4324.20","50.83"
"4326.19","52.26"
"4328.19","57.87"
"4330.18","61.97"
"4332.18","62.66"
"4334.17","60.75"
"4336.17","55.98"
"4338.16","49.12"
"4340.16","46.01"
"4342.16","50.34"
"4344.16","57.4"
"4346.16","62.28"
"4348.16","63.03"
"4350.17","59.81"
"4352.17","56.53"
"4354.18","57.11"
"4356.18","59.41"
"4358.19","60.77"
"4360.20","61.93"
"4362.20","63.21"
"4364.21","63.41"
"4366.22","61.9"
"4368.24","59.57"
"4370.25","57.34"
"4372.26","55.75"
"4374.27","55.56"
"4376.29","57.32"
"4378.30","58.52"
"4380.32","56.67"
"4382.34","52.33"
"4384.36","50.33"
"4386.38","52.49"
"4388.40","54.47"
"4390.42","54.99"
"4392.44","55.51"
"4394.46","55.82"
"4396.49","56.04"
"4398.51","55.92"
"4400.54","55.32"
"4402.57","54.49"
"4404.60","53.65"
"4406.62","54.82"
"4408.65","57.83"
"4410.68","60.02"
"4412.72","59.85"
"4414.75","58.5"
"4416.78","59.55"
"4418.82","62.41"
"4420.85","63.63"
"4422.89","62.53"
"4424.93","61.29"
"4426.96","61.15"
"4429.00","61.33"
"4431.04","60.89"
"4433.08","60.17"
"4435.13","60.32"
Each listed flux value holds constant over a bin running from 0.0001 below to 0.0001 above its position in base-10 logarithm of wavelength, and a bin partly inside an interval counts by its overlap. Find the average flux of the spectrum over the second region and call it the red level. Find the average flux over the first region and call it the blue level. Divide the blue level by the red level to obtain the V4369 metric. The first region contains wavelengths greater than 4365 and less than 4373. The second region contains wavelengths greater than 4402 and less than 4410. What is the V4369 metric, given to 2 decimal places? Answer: 1.06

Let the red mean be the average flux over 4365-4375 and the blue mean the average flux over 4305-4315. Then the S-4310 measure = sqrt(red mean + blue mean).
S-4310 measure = 9.9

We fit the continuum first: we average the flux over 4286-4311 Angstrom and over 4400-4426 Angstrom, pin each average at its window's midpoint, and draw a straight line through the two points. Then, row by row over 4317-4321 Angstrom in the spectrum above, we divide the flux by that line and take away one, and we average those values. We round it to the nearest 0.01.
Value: 0.33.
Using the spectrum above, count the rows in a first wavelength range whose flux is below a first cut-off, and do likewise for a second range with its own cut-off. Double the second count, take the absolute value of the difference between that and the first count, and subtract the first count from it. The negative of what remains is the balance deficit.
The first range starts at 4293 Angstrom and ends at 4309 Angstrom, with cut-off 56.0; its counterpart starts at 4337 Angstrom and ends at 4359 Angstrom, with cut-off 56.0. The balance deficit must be 6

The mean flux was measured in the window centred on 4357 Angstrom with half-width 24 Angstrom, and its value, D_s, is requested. 57.9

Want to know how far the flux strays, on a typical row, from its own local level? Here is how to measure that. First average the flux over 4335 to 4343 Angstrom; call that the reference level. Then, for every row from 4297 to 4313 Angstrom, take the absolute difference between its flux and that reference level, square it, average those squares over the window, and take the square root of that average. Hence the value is 12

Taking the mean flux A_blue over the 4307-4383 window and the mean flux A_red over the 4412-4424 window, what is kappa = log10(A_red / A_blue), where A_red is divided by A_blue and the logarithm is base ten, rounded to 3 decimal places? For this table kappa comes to 0.037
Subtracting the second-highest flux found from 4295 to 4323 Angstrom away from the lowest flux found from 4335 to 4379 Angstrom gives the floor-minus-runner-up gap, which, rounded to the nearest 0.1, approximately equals -14.2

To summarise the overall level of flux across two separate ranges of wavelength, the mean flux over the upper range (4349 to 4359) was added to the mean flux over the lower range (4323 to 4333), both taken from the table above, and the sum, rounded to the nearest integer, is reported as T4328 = 116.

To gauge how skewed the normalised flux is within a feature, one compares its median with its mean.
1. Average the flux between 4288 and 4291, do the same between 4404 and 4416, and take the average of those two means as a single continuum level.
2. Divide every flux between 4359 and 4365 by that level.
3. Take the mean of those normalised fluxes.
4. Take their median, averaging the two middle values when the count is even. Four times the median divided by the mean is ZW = 4.02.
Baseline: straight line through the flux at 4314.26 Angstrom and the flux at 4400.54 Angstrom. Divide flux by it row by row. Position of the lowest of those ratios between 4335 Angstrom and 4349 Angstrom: 4340.16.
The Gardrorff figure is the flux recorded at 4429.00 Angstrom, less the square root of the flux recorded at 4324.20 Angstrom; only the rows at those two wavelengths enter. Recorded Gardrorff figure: 54.2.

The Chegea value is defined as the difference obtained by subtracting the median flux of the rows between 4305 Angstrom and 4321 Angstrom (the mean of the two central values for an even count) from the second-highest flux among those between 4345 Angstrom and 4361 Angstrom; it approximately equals 14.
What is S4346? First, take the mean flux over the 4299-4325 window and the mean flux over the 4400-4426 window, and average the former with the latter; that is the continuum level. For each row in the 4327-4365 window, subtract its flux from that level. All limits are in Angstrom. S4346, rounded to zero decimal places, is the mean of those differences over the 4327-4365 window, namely -6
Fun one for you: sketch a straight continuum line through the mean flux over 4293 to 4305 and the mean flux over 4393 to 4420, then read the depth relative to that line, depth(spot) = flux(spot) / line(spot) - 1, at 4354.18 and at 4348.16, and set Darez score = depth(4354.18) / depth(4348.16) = 0.5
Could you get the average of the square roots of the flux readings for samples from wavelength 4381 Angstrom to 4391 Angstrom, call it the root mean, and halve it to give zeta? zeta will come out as 3.64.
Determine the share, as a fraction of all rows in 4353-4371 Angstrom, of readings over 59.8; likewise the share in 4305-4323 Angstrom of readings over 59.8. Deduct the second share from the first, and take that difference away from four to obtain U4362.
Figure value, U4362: 3.7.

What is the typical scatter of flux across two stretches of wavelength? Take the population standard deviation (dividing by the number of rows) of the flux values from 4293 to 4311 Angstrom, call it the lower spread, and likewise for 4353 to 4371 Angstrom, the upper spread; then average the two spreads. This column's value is 3.7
